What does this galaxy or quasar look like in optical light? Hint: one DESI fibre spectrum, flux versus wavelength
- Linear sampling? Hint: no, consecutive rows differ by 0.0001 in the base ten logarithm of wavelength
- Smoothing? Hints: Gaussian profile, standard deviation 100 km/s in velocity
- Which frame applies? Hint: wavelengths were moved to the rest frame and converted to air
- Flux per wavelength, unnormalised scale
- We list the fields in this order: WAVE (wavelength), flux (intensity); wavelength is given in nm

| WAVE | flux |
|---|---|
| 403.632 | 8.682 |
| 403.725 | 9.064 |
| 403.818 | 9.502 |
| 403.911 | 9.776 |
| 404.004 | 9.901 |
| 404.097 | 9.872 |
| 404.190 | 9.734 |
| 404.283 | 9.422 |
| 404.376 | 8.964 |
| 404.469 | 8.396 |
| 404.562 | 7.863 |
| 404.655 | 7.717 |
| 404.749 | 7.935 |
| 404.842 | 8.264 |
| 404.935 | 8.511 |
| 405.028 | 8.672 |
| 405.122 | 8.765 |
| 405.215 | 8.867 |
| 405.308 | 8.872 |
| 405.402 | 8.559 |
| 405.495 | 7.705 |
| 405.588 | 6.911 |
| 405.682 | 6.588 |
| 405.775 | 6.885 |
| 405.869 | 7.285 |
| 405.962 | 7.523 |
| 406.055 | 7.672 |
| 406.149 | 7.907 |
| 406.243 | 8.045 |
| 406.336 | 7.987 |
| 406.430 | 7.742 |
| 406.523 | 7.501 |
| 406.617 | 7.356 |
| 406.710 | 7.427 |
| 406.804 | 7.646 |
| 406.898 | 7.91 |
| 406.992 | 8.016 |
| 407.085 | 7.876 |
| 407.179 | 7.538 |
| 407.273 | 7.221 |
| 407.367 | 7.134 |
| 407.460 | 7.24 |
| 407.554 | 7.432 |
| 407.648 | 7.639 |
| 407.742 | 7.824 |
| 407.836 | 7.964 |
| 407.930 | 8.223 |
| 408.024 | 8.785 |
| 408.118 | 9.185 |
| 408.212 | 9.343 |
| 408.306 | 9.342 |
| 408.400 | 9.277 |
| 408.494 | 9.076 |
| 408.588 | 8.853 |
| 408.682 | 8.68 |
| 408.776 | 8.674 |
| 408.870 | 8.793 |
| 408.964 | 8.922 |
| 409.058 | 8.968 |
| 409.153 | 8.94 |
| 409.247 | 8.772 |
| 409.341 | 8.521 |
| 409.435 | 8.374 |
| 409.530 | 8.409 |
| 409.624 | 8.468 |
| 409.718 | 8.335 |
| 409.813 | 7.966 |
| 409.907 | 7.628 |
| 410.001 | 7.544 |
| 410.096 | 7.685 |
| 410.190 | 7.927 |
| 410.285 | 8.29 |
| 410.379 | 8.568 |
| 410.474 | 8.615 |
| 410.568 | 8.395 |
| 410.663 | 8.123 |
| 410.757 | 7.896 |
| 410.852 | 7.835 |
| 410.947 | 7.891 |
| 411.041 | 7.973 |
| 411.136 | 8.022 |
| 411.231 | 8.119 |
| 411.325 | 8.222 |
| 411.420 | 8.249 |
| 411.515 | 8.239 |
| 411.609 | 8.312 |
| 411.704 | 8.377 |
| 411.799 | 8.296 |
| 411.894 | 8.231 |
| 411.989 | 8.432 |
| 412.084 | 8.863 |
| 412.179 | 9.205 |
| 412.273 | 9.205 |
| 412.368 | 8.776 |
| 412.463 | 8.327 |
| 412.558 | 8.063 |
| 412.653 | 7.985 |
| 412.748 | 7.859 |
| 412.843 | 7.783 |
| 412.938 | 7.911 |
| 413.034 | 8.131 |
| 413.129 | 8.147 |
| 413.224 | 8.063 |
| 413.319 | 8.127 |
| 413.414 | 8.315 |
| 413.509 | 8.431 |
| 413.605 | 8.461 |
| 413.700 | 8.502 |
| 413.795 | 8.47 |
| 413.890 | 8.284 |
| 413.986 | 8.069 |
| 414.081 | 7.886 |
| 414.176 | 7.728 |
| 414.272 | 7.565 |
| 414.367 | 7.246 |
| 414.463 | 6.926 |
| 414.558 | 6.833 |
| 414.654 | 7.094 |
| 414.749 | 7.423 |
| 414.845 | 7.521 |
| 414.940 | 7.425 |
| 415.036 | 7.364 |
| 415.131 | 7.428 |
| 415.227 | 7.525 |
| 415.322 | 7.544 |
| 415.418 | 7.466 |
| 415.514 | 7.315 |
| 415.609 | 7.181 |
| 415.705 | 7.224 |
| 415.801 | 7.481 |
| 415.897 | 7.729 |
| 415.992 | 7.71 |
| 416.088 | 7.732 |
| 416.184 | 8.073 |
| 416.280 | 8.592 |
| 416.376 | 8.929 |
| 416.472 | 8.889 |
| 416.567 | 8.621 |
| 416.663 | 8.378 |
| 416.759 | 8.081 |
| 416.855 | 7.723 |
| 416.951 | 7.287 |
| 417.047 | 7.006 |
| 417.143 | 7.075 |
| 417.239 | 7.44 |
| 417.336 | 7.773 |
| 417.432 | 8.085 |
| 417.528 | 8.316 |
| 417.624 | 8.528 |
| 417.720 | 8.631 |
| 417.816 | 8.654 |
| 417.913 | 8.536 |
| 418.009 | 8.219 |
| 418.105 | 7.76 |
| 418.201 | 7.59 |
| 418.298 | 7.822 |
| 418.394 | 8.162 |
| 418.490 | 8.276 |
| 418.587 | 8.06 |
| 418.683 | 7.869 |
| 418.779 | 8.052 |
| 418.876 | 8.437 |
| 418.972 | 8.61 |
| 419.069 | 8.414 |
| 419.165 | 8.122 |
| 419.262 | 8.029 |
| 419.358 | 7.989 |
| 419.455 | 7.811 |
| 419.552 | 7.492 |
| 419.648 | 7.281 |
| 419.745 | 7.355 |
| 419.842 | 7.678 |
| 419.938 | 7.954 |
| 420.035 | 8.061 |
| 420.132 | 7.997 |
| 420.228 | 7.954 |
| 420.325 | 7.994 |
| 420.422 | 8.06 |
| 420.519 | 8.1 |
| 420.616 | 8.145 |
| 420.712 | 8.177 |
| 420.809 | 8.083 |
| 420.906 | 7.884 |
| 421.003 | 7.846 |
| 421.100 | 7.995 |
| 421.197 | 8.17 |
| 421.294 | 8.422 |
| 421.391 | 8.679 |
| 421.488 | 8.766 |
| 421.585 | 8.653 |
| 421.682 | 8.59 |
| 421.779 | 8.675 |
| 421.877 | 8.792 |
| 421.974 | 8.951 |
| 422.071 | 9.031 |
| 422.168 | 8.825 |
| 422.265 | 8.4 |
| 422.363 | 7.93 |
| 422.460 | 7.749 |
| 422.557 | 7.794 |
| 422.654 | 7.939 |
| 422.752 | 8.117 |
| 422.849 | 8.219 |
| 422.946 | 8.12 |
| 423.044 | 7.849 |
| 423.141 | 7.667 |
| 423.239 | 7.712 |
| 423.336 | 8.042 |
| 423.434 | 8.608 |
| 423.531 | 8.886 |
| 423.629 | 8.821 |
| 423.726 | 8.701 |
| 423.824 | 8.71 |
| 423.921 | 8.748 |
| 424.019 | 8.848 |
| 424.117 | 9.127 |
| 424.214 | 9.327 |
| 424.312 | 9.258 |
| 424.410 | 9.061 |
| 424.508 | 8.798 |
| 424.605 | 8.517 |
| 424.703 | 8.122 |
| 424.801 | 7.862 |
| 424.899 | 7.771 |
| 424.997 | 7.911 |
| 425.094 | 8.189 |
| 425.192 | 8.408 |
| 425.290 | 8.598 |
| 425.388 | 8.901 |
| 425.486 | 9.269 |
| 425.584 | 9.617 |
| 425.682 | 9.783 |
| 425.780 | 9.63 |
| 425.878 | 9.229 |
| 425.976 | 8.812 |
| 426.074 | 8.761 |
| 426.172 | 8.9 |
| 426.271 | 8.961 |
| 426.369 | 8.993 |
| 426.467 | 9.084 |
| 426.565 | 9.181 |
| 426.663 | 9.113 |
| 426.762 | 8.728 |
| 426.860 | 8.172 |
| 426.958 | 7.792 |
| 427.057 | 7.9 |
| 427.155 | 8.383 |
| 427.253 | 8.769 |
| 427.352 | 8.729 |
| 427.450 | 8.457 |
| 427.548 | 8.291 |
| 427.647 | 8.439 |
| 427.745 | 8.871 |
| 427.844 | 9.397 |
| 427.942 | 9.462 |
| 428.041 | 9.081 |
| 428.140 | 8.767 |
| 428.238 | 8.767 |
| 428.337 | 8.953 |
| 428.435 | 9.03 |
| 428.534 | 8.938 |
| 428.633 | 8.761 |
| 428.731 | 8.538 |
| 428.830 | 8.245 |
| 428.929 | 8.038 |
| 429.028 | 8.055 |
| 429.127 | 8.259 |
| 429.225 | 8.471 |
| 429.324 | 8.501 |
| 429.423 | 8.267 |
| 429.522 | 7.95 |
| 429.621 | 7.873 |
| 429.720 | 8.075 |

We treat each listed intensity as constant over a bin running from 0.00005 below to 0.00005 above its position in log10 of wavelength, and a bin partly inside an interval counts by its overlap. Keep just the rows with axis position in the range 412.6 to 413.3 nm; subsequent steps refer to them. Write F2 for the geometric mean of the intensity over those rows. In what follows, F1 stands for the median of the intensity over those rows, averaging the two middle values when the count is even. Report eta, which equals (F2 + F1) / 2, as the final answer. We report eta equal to 7.98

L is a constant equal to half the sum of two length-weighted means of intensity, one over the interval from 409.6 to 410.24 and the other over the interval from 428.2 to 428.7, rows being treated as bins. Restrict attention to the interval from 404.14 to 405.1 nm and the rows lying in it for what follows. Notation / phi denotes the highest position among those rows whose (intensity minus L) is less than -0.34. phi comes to 404.749 nm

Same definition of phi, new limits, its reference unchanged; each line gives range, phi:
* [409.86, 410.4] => 410.190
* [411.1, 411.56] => 411.136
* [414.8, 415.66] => 415.609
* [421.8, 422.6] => 422.557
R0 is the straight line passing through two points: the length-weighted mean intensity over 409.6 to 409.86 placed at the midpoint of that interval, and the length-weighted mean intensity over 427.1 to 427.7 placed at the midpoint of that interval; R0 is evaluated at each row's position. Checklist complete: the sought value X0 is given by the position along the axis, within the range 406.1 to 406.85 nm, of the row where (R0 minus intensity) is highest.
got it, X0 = 406.617 nm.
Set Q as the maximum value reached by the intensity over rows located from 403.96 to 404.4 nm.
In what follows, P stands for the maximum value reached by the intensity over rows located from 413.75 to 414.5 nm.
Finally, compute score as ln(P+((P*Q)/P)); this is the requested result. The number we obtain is 2.91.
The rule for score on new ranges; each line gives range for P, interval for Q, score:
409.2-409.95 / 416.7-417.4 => 2.82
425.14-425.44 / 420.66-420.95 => 2.84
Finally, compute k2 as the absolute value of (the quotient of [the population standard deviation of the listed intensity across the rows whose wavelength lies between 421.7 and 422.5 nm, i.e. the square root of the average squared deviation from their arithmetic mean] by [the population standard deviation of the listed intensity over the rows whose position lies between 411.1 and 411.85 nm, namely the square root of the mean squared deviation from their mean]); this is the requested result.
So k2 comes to 4.2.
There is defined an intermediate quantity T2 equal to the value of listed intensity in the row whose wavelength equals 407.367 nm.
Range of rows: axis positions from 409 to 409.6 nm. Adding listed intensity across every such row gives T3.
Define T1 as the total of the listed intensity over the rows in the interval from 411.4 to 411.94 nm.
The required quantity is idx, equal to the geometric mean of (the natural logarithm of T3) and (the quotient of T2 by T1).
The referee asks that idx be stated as 0.753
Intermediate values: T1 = 50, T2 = 7.134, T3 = 52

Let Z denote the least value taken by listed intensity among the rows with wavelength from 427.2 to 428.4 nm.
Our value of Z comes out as 8.291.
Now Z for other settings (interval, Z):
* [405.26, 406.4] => 6.588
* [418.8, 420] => 7.281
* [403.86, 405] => 7.717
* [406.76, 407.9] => 7.134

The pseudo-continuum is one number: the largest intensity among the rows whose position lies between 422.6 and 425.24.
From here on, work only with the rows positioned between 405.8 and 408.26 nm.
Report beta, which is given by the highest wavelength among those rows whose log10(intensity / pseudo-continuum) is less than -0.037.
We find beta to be 407.930 nm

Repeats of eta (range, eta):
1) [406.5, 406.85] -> 7.47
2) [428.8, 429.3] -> 8.23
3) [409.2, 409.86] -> 8.41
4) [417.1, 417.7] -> 7.89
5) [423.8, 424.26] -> 8.90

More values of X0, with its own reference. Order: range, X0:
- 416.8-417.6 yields 417.047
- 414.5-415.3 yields 414.558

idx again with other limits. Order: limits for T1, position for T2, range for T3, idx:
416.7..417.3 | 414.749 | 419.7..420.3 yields 0.800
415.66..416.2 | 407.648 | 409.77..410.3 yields 0.800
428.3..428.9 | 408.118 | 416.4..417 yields 0.825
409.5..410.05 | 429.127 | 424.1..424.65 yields 0.826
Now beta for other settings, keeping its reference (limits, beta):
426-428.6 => 427.647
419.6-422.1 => 421.294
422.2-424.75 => 424.703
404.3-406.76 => 406.710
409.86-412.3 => 411.989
